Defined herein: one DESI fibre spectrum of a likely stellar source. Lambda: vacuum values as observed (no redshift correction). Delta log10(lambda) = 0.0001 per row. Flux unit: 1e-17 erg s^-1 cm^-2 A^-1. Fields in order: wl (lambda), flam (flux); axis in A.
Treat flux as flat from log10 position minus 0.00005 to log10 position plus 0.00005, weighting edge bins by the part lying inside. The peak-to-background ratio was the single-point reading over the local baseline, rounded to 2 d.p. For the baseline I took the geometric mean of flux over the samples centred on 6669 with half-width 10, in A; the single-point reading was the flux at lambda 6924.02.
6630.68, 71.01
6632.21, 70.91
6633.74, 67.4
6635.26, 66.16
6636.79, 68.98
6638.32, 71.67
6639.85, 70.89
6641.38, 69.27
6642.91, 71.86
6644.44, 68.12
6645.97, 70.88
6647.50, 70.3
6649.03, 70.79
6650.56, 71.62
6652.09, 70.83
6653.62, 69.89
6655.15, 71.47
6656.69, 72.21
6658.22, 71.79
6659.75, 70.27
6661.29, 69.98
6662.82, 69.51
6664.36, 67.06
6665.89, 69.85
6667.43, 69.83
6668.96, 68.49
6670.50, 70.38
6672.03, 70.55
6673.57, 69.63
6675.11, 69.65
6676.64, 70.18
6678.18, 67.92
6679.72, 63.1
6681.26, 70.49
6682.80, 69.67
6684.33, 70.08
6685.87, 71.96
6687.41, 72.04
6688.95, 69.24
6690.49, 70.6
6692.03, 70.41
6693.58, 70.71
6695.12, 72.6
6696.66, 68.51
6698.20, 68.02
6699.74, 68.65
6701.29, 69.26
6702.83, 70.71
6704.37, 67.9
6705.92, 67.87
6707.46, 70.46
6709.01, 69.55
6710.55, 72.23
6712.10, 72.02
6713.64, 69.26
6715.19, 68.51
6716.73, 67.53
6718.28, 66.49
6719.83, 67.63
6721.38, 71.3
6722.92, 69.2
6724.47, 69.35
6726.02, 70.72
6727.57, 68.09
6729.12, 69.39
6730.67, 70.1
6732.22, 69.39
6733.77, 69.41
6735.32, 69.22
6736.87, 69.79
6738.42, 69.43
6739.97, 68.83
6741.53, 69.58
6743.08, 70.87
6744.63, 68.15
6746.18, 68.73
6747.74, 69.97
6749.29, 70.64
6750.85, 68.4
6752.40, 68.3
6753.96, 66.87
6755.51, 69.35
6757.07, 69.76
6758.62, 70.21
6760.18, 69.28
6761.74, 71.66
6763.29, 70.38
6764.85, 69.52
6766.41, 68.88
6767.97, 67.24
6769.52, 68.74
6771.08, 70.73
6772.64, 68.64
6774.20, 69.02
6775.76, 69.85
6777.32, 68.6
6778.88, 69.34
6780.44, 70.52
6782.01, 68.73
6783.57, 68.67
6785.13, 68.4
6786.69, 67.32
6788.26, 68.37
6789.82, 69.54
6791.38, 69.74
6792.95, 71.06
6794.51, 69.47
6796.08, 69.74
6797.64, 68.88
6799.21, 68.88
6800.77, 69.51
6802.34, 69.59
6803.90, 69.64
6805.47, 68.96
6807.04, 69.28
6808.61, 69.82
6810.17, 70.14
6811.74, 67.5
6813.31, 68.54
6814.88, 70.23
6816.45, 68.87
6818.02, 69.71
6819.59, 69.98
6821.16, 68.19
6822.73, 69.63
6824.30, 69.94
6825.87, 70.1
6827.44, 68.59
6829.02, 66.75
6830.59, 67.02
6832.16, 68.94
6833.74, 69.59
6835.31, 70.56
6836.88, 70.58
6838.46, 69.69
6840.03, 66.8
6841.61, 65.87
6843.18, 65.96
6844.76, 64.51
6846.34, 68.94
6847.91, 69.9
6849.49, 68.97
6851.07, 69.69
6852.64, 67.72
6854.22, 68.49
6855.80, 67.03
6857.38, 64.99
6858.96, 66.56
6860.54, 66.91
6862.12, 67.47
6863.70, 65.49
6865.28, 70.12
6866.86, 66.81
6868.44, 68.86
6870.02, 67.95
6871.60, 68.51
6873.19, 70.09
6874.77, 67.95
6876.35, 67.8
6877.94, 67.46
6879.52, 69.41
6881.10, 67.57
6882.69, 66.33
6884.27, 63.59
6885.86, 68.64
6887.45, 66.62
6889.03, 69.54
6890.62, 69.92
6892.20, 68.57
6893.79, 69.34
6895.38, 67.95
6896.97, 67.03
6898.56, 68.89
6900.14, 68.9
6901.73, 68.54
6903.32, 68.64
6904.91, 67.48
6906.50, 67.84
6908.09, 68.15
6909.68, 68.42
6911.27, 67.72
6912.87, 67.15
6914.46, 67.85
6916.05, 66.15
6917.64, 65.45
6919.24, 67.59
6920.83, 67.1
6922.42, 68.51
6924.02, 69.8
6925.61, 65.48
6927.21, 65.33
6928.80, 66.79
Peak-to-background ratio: 1.00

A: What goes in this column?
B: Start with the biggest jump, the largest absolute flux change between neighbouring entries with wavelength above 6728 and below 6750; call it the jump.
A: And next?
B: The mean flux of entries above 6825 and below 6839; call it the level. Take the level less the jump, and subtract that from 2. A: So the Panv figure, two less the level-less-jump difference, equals -64.4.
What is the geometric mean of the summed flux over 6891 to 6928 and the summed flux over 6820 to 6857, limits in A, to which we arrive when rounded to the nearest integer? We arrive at 1566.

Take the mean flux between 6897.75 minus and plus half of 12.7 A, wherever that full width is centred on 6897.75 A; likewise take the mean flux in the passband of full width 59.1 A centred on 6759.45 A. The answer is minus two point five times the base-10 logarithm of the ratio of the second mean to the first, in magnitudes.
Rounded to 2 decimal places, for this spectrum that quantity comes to -0.01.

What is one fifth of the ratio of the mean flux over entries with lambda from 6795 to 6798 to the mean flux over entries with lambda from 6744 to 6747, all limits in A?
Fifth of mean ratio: 0.203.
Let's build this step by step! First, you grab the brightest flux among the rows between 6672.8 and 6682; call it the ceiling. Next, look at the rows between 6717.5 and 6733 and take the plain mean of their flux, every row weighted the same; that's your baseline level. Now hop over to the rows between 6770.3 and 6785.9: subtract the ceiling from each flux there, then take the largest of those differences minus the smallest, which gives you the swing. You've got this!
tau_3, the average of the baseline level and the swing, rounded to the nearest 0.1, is 35.7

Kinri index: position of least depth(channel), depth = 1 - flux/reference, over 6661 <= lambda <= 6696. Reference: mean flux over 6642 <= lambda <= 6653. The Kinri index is 6695.12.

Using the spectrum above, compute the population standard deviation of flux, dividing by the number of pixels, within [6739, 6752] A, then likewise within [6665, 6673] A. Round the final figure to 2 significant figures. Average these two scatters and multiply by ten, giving 8.4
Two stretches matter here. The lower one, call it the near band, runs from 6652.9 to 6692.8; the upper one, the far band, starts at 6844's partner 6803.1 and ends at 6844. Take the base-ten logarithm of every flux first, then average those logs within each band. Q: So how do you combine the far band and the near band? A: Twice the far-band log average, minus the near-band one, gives 1.83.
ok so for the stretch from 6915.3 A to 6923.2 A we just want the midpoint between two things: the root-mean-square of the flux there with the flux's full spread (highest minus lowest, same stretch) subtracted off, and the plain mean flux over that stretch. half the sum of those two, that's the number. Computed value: 65.4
